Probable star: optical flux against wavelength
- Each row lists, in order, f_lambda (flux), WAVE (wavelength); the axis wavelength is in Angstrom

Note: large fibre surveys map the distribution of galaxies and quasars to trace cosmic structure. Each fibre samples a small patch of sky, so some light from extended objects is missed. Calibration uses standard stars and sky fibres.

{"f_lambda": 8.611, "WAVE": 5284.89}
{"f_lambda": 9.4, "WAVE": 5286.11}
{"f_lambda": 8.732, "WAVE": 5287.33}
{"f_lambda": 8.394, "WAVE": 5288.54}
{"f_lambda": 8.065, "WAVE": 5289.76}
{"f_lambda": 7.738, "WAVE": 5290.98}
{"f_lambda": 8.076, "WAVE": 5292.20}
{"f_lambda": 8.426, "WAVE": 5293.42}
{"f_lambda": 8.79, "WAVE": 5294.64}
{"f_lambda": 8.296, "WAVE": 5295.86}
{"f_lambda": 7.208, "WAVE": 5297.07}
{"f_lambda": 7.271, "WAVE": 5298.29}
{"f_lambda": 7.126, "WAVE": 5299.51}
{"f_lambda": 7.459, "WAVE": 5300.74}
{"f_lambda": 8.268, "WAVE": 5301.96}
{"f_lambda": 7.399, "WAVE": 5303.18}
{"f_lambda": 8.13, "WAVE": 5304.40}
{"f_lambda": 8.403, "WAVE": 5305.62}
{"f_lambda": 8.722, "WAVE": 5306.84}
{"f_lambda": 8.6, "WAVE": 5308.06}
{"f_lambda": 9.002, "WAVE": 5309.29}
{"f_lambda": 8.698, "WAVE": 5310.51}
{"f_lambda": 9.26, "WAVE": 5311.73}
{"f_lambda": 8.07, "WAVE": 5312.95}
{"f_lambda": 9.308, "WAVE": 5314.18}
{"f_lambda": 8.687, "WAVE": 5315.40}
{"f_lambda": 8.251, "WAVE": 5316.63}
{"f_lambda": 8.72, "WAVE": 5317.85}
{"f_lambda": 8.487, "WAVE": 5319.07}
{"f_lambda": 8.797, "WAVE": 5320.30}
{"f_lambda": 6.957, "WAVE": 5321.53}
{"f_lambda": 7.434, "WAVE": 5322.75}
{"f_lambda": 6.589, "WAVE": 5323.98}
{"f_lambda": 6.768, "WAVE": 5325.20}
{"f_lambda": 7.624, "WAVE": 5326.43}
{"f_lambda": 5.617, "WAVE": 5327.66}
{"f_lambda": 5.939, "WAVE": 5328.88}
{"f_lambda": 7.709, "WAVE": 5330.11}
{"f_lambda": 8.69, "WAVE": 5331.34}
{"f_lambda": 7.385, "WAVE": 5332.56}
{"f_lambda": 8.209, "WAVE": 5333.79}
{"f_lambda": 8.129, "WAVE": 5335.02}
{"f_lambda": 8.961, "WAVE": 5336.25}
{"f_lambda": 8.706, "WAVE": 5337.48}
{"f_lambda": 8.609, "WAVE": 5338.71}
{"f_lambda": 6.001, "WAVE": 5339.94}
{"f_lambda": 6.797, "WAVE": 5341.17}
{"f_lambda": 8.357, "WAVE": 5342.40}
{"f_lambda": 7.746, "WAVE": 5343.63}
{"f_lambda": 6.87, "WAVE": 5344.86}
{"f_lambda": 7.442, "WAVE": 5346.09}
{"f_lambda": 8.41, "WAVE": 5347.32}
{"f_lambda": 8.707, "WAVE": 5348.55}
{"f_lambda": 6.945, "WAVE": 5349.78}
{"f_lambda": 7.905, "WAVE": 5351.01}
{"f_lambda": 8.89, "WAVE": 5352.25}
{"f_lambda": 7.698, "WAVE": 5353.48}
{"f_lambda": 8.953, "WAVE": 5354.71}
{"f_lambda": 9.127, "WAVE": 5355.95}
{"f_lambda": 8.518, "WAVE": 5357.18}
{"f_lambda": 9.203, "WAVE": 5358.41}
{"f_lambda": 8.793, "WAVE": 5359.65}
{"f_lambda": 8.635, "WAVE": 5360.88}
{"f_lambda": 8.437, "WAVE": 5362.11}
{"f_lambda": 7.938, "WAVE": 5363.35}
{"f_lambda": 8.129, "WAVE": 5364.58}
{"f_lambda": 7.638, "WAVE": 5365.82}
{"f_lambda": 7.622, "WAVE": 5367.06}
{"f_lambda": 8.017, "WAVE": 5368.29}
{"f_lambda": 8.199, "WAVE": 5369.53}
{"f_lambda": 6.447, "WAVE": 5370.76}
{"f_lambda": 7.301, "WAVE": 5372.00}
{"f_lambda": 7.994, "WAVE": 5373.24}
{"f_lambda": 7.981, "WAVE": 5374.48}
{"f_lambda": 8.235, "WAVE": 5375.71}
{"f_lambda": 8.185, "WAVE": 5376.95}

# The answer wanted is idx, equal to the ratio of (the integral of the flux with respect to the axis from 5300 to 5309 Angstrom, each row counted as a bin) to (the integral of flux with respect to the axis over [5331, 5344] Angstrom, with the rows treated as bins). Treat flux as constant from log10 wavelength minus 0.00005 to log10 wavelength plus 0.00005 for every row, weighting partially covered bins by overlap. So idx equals 0.7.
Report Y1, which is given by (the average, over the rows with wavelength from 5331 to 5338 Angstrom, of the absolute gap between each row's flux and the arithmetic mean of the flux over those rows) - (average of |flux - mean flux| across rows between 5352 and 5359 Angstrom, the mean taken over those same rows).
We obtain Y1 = 0.0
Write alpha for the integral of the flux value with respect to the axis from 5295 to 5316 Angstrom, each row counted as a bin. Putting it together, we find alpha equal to 173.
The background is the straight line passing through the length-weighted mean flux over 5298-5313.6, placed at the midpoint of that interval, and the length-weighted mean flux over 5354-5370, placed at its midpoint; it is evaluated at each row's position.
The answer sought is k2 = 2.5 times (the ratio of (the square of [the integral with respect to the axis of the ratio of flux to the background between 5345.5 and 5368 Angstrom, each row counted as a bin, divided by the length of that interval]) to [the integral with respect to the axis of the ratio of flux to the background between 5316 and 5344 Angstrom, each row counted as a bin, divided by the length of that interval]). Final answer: 2.63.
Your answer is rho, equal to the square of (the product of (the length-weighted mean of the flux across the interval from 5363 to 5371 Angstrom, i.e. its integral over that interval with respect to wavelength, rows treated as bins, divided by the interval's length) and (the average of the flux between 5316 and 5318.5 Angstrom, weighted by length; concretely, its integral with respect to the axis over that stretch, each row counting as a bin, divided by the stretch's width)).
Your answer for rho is 4358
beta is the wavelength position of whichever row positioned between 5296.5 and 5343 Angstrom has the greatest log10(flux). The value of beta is 5314.18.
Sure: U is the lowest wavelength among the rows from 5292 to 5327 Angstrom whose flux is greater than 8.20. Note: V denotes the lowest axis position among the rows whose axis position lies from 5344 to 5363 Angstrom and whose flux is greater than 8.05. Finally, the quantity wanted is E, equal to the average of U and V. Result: 5320.4 Angstrom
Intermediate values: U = 5293.42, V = 5347.32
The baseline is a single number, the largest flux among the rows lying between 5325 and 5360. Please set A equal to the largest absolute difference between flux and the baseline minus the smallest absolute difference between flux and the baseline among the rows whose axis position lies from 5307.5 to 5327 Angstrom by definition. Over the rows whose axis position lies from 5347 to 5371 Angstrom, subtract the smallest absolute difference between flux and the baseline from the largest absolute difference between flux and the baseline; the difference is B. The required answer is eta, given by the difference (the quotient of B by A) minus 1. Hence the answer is 0.08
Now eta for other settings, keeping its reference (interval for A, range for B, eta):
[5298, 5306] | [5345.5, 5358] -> 0.71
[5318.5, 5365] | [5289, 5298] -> -0.56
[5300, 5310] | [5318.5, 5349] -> 1.09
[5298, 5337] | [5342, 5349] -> -0.48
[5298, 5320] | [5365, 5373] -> -0.13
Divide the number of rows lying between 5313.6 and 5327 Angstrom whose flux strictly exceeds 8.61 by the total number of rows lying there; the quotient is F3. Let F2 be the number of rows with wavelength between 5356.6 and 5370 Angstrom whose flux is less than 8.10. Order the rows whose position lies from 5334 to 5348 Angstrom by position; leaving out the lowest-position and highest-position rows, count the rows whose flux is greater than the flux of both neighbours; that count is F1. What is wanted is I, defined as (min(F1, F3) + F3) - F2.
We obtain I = -3.3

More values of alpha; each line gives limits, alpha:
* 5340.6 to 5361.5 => 171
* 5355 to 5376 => 171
